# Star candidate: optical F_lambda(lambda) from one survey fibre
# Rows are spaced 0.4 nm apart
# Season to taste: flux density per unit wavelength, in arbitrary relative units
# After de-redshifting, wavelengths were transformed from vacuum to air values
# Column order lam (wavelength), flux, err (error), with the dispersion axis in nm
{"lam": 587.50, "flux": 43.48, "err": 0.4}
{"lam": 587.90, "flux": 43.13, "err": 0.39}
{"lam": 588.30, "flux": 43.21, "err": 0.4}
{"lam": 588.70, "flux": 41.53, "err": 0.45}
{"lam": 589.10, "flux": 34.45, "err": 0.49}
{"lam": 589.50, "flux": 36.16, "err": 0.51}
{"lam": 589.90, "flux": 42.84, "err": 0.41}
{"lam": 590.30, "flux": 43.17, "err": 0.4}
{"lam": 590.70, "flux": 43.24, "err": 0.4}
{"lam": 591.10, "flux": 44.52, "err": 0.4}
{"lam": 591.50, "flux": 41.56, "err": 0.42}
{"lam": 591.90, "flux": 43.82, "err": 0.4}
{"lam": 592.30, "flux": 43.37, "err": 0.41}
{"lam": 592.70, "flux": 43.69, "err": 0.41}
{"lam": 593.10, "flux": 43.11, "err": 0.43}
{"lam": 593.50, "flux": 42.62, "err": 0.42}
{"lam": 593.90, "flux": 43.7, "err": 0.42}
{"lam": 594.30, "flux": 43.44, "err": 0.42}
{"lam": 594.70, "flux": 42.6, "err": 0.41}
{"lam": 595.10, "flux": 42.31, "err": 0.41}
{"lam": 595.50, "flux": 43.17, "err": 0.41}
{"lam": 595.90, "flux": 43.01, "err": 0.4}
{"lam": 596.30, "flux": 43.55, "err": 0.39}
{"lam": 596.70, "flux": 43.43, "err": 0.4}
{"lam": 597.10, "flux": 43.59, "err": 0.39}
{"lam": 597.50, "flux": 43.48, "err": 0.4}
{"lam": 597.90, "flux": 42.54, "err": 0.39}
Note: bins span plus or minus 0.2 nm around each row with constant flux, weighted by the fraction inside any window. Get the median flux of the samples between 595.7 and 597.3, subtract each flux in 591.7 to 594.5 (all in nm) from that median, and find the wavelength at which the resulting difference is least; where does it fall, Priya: 591.90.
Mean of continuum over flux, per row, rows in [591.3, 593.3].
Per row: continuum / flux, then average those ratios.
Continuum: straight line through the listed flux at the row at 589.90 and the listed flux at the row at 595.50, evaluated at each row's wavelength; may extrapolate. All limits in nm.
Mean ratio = 1.00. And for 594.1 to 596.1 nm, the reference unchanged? 1.01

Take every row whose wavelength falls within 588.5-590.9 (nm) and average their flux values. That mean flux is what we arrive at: 40.2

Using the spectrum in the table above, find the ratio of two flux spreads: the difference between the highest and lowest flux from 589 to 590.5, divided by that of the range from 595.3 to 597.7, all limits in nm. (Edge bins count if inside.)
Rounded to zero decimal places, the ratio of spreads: 15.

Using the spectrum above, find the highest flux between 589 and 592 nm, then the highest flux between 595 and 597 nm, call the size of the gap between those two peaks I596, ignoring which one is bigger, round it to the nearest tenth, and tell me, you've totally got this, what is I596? 1.0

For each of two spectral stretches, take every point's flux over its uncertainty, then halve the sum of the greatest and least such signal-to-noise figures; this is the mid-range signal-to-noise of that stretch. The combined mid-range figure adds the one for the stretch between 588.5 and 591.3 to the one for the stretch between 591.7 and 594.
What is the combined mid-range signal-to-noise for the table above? 196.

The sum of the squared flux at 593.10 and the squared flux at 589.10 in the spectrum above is 3045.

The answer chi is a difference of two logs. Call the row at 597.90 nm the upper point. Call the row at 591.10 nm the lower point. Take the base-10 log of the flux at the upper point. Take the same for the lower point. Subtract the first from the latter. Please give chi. 0.020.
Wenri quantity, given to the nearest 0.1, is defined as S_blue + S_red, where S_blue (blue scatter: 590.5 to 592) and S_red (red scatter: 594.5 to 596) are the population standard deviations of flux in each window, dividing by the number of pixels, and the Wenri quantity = 1.4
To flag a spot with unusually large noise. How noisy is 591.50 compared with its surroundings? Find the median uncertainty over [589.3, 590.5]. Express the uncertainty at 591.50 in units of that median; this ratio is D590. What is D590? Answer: 1.02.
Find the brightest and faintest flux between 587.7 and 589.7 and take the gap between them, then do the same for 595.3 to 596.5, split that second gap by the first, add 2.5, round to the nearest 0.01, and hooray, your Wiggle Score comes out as 2.56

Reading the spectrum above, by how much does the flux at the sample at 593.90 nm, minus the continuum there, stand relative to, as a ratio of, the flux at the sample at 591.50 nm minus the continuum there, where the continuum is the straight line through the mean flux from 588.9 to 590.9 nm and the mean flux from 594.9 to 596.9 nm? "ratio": 2.18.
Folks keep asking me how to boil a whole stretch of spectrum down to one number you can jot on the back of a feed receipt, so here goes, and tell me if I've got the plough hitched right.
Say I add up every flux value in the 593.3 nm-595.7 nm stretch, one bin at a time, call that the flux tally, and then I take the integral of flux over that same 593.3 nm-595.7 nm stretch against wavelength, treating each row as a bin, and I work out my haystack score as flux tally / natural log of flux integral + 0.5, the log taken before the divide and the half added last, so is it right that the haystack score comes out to 56.1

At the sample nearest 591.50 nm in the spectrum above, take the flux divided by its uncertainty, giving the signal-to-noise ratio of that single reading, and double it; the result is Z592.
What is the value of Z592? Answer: 198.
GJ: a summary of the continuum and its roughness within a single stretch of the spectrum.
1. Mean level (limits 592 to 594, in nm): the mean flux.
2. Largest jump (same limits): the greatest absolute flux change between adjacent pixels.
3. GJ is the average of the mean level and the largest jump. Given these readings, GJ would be 22.2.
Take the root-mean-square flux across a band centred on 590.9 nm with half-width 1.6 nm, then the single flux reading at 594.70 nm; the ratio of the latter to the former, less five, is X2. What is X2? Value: -4.00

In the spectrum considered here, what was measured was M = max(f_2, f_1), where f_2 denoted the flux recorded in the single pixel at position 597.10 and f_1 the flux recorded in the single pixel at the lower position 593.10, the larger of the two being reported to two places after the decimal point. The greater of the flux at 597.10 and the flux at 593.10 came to 43.59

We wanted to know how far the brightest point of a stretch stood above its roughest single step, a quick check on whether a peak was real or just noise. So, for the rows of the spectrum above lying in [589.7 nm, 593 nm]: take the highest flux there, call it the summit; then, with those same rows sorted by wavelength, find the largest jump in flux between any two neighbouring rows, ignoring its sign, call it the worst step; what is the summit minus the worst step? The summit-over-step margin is 41.6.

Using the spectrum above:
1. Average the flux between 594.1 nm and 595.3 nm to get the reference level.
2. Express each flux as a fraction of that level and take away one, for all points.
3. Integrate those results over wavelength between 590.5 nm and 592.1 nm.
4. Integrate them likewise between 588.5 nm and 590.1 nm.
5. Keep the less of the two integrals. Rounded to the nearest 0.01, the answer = -0.15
